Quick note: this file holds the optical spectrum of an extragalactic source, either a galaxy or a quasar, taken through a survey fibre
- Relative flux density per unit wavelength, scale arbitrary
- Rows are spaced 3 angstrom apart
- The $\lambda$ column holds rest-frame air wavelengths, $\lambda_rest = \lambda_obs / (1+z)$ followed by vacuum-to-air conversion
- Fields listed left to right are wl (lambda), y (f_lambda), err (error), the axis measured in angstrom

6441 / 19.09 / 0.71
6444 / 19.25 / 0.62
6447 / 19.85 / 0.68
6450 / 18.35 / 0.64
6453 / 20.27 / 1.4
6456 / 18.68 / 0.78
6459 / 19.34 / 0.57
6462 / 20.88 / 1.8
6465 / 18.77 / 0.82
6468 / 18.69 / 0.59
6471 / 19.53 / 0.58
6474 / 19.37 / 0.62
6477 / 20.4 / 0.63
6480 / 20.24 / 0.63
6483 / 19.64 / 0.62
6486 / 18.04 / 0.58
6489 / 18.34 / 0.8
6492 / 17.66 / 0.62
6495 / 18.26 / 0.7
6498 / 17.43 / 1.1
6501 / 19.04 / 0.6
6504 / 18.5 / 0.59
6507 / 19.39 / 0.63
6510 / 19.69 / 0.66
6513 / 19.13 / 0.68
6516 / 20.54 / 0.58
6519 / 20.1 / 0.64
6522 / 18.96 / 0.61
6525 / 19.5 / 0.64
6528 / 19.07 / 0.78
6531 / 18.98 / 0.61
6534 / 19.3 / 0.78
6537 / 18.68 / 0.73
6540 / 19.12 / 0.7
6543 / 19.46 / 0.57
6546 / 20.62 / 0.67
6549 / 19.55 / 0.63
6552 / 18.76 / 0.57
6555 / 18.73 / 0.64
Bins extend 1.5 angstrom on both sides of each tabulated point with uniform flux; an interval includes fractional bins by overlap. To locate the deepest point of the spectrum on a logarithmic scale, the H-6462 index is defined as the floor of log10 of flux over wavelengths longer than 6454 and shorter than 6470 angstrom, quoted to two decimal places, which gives 1.27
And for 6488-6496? 1.25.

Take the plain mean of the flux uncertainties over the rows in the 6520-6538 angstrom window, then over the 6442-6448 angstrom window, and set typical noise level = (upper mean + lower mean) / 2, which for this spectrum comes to 0.671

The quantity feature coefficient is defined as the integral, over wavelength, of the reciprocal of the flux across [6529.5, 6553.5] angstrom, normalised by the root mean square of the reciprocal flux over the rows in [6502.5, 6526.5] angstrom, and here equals 24.2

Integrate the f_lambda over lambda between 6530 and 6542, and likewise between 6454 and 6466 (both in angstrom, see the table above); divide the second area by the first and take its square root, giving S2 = 1.01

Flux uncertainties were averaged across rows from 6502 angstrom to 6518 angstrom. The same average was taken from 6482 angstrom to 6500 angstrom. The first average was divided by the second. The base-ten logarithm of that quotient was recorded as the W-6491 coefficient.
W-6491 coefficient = -0.07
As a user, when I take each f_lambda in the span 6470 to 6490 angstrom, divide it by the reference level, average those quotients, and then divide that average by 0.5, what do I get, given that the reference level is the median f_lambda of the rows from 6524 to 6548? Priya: 2.02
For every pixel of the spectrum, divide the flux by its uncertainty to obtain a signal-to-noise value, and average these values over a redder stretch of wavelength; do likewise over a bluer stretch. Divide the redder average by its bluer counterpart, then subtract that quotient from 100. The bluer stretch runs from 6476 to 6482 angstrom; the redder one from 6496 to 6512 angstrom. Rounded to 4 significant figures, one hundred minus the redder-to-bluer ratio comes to 99.13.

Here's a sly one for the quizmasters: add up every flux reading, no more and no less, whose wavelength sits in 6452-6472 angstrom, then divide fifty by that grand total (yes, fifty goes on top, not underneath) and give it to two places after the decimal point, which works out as 0.37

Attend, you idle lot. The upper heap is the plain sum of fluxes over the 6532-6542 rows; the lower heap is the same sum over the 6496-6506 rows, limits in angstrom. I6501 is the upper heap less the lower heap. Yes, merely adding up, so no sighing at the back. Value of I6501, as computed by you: 2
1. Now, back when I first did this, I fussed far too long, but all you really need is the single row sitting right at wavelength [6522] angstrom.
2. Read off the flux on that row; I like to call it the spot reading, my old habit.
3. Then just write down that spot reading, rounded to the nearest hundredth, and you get 18.96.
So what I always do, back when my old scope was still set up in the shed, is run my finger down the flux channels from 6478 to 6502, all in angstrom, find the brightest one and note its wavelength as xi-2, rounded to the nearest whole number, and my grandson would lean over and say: 6480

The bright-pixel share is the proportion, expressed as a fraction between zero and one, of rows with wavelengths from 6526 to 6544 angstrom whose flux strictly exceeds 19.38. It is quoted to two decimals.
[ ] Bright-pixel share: 0.17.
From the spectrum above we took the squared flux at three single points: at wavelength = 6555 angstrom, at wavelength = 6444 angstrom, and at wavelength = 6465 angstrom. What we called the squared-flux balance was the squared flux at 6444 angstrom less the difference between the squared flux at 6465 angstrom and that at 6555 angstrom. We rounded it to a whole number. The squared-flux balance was 369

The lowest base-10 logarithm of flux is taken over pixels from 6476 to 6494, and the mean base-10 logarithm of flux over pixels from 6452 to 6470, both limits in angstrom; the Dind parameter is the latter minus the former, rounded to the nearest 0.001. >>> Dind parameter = 0.041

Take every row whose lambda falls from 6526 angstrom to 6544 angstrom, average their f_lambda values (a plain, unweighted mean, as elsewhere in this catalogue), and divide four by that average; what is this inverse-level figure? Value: 0.2094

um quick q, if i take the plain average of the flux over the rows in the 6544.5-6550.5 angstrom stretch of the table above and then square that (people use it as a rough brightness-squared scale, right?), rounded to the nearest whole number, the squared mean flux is 403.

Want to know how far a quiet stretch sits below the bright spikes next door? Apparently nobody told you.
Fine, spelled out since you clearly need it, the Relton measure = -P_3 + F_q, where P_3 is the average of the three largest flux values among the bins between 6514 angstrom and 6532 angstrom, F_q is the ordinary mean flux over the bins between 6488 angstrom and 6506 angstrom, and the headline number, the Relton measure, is -1.8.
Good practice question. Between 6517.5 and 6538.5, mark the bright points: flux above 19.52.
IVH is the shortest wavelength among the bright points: 6519 angstrom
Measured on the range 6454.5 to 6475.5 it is 6462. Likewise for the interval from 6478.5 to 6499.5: 6480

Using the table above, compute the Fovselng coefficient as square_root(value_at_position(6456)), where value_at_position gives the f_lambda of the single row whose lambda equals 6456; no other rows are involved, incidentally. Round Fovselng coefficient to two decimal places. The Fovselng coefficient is 4.32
